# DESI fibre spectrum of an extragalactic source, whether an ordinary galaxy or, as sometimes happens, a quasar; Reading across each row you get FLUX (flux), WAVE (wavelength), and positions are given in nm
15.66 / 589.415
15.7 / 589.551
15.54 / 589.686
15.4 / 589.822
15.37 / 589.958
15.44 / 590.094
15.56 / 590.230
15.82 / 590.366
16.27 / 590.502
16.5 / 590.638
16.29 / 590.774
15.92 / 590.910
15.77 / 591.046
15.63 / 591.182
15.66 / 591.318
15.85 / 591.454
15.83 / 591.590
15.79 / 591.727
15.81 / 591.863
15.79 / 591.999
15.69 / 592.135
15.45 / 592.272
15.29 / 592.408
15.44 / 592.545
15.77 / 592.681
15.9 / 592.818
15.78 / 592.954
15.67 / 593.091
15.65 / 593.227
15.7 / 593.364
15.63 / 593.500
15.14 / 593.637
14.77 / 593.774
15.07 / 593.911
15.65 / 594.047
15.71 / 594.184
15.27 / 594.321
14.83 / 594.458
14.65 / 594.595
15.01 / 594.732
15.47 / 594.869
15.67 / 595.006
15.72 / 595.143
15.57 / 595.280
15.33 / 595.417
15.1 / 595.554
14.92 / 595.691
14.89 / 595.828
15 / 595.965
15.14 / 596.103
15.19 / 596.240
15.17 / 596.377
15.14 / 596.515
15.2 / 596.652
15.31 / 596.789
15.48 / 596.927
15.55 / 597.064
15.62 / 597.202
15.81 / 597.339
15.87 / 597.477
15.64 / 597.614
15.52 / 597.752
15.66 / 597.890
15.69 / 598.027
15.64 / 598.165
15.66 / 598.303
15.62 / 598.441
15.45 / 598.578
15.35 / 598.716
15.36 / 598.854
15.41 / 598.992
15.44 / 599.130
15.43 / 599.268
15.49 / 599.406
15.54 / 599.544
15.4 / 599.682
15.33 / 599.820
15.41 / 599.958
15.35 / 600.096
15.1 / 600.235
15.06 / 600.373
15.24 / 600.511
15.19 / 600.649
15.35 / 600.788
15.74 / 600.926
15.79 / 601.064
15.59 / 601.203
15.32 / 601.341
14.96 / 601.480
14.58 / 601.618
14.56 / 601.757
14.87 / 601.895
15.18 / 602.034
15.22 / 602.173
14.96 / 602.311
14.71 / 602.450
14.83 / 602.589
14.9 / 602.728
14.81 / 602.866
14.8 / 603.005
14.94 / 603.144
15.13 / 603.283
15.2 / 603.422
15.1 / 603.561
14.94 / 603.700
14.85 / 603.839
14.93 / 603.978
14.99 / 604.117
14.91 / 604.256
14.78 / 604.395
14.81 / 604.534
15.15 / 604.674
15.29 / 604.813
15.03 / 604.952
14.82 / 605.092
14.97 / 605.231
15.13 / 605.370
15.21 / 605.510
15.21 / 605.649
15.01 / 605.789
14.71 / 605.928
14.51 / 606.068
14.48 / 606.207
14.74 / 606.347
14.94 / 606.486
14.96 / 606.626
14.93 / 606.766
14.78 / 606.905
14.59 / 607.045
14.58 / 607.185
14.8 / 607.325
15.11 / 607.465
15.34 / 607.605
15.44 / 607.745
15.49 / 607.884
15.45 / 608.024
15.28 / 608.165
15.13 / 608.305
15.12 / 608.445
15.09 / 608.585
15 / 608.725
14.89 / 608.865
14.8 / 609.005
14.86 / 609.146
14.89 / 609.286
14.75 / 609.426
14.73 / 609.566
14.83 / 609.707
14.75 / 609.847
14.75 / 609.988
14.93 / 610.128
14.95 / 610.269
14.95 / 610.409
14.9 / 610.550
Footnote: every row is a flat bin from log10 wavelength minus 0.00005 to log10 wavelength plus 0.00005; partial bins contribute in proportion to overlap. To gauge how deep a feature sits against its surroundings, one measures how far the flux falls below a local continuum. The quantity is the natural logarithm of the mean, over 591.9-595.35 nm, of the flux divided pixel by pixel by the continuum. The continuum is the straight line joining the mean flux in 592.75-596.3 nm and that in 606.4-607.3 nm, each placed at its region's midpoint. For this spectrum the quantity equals 0.006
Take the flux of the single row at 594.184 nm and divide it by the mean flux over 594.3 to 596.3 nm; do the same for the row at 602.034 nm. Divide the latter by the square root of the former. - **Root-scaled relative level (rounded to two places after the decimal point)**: 0.98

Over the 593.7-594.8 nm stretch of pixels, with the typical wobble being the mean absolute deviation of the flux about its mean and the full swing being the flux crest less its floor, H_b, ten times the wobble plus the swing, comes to 4.2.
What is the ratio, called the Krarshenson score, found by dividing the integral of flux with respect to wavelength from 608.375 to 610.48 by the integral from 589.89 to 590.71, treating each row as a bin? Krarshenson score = 2.4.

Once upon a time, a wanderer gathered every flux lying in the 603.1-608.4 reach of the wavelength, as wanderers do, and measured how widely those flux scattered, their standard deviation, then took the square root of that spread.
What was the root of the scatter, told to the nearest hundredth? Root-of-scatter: 0.50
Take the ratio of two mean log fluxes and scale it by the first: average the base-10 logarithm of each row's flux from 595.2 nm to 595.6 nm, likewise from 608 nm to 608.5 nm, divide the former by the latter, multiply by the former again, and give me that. 1.19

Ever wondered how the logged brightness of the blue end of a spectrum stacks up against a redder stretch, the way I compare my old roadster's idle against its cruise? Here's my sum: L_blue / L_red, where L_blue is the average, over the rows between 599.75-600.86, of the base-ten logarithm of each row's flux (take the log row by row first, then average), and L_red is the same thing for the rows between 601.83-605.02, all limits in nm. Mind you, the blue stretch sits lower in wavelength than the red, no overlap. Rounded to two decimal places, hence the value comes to 1.01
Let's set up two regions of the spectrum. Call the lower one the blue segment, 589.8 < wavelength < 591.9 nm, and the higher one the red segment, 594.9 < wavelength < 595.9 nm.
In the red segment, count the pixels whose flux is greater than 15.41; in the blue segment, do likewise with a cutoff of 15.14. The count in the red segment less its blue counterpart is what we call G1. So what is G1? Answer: -13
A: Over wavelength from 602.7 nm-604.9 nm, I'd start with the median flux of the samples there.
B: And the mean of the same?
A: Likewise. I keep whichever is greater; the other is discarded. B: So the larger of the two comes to 15.0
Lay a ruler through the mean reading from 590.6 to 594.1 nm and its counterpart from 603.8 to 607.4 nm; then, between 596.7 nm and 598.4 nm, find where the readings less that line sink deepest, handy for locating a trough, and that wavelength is 596.789 nm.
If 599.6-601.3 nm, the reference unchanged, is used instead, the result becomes 600.373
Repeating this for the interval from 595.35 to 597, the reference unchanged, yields 595.828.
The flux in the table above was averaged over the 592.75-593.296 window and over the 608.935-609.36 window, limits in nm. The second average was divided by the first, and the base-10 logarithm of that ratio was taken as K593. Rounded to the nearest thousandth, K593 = -0.026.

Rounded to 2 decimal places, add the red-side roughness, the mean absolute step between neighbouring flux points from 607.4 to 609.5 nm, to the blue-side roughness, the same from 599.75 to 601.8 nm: 0.27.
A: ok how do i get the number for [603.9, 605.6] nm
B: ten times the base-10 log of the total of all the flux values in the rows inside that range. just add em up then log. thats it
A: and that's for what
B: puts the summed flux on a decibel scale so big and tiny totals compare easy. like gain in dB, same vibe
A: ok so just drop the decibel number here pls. 22.6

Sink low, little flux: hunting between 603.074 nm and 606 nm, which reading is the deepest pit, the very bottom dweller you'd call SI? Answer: 14.71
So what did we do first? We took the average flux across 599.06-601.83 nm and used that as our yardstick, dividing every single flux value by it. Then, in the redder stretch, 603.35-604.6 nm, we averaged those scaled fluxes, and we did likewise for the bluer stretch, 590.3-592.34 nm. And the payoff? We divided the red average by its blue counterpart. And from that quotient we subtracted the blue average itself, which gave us -0.10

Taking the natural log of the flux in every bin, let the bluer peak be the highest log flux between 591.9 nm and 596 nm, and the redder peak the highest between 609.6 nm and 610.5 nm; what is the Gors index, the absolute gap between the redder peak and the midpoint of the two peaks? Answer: 0.031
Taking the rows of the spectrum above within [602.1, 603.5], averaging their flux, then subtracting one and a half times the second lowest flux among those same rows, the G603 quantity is -7.25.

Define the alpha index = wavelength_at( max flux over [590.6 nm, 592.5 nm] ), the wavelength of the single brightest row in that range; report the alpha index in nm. 590.638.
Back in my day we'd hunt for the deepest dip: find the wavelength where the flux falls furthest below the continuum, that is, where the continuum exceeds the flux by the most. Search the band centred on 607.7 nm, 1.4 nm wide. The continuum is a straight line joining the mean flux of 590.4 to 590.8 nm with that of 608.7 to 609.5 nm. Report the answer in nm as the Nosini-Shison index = 607.045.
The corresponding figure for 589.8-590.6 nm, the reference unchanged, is 589.958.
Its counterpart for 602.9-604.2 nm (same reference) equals 603.005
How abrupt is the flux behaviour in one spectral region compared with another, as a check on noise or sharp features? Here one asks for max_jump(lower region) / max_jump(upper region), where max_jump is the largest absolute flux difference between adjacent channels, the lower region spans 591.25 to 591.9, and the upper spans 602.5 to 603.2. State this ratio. 1.4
